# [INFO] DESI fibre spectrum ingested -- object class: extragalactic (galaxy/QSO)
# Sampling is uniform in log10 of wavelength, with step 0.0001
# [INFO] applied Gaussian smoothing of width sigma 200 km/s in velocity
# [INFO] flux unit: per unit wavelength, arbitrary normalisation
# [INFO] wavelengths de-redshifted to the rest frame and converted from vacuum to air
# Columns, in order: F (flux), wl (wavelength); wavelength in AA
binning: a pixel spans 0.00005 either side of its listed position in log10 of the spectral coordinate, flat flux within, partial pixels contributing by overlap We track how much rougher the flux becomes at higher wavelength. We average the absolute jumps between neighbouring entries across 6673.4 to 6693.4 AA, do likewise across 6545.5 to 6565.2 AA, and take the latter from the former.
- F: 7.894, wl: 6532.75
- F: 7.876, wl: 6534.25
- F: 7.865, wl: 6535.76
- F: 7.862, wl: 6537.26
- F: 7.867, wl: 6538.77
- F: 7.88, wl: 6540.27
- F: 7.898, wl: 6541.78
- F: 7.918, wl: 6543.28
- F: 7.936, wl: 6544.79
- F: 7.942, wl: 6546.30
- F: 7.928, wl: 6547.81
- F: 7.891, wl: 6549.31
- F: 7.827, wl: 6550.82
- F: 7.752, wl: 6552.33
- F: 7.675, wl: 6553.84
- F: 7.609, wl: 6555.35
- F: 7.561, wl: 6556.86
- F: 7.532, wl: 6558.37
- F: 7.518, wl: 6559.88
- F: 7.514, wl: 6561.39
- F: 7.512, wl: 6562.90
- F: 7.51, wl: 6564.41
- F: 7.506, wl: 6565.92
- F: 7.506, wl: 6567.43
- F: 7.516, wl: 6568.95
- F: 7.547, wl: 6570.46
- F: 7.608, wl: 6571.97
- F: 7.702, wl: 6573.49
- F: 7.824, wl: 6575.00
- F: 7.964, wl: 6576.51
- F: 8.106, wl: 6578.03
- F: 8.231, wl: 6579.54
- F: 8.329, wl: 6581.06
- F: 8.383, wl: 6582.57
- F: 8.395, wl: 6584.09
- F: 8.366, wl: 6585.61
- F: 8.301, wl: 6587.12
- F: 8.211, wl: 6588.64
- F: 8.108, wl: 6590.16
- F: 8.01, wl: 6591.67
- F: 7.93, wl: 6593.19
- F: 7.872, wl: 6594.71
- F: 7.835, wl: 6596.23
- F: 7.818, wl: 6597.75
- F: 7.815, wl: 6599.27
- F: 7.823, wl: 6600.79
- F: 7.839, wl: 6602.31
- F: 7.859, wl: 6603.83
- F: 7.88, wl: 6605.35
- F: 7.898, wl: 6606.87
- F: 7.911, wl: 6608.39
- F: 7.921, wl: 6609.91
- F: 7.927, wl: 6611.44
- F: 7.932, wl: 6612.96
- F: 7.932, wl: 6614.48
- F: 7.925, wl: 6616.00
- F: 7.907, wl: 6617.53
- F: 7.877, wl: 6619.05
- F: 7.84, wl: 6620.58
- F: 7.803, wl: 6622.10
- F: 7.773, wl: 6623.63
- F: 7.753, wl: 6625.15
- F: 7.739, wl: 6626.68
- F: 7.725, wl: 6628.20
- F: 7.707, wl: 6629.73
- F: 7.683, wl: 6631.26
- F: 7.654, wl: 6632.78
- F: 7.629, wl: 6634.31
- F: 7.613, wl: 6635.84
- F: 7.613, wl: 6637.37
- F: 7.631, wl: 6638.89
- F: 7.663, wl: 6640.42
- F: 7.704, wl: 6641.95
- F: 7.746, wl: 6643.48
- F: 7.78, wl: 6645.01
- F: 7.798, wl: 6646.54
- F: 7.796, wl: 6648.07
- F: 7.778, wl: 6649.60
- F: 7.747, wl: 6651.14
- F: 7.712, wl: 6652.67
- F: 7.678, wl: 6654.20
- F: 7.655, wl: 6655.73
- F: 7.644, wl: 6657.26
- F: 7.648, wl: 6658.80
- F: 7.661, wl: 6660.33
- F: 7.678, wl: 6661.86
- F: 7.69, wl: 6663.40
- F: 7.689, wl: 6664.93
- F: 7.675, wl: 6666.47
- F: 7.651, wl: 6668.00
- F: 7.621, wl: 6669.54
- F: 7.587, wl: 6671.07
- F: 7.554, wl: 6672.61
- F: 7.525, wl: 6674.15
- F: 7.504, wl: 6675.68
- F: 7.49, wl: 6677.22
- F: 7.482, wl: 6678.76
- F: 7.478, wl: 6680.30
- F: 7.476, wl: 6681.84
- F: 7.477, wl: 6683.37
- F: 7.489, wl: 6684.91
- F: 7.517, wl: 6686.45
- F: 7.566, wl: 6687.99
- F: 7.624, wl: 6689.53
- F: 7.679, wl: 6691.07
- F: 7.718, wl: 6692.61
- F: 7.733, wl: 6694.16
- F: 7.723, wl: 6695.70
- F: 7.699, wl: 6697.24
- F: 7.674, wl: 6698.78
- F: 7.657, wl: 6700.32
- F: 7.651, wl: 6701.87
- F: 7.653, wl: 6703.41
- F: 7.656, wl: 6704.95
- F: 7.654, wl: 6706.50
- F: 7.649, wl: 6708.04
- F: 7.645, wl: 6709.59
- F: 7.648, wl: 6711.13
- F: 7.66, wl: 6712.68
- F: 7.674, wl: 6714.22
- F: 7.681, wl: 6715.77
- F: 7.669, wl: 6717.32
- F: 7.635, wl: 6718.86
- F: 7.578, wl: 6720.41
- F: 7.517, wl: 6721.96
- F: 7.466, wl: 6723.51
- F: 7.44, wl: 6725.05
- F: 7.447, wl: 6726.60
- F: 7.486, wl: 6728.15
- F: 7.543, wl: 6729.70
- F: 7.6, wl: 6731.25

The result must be -0.012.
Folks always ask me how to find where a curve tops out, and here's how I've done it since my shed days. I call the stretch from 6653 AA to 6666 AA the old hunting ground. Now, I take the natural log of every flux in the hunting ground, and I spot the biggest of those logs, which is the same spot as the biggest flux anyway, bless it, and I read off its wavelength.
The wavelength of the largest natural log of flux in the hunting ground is 6663.40 AA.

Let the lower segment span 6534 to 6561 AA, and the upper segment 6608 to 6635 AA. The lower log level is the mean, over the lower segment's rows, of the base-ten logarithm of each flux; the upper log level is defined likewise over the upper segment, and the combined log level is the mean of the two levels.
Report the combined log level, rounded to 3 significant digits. 0.892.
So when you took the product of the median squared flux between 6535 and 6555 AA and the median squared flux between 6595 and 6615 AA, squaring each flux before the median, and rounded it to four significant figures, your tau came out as 3856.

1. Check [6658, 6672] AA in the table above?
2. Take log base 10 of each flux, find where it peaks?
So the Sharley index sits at 6663.40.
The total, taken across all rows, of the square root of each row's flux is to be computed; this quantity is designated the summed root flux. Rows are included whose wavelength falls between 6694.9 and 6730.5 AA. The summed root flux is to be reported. 63.5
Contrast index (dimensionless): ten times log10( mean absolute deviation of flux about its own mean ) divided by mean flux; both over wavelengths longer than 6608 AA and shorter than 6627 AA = -1.52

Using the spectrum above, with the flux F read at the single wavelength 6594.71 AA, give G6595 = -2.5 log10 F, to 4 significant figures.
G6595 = -2.240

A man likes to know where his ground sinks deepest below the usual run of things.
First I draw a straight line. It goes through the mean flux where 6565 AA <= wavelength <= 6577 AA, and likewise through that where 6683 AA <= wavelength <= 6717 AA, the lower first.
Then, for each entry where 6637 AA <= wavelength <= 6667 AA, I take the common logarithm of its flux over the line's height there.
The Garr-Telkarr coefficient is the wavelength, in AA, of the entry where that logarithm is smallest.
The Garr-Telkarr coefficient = 6637.37 AA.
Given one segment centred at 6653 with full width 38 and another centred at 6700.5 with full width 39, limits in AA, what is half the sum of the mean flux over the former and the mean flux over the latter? 7.66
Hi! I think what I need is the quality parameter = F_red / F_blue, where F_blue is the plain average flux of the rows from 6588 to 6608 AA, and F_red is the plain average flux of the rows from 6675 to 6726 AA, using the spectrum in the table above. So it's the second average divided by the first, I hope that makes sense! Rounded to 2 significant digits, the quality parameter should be 0.96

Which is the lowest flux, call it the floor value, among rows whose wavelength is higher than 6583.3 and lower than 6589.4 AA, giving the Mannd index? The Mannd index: 8.211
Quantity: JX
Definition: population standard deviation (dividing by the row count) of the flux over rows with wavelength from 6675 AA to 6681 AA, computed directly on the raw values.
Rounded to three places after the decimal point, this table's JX 0.010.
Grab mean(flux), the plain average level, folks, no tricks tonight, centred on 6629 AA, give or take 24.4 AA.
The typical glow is 7.78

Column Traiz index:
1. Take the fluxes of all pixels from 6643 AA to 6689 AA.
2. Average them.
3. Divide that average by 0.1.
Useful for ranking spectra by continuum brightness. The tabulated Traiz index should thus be 76.3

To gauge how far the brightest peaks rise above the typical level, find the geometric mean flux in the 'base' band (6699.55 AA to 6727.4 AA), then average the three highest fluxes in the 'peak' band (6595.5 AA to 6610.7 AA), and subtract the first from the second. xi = 0.30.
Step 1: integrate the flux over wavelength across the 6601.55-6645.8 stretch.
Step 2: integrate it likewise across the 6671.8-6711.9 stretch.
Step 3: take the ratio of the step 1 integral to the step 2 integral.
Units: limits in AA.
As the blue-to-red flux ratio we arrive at 1.1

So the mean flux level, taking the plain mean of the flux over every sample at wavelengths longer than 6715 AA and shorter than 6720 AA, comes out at 7.66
